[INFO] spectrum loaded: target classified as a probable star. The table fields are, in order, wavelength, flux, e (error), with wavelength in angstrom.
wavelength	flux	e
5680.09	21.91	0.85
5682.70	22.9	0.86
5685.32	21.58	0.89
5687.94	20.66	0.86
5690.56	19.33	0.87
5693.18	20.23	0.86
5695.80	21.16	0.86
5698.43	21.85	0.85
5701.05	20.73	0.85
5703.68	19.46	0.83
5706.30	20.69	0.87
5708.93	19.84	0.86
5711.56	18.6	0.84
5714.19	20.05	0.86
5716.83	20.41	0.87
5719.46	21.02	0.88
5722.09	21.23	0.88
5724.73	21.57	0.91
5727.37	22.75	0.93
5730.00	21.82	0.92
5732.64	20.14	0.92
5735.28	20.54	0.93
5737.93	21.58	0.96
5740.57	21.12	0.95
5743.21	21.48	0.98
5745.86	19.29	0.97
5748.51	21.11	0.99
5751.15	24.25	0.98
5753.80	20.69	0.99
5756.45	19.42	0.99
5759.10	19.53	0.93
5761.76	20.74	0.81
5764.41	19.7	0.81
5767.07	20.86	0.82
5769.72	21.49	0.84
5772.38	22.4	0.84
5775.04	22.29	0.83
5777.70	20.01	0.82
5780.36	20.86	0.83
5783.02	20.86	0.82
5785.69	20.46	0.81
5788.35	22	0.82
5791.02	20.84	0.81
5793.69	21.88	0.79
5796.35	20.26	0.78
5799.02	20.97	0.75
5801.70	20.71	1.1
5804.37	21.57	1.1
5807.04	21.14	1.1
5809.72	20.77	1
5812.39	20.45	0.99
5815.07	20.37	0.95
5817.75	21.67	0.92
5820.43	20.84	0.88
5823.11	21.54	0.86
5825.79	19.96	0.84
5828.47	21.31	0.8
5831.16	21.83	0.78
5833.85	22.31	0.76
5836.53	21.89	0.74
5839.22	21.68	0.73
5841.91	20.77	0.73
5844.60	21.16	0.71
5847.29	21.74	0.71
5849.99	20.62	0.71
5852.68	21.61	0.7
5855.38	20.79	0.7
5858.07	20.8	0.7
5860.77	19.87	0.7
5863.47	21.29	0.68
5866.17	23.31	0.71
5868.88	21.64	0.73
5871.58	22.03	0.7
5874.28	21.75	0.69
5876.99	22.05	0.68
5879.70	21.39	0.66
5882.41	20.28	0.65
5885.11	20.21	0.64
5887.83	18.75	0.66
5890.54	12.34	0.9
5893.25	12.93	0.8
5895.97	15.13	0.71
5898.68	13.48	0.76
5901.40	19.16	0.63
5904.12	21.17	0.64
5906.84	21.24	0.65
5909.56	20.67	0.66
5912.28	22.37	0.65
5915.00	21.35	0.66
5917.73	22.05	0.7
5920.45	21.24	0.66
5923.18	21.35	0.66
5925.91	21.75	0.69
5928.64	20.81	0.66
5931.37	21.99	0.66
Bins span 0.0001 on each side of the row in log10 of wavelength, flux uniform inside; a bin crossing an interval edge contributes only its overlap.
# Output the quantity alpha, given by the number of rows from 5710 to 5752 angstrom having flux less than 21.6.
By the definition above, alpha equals 13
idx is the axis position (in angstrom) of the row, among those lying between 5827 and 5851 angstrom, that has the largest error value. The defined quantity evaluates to 5828.47 angstrom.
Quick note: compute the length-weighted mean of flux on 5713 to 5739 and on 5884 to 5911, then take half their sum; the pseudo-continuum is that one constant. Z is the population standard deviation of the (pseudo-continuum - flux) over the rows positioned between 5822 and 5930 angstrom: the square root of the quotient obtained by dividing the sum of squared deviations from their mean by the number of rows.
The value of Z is 2.5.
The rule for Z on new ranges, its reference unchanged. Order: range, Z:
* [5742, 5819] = 1.0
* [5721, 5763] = 1.2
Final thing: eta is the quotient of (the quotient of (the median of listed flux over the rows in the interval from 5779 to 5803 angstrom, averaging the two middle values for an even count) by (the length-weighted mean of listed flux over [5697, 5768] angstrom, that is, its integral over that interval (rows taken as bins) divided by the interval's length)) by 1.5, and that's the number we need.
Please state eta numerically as 0.67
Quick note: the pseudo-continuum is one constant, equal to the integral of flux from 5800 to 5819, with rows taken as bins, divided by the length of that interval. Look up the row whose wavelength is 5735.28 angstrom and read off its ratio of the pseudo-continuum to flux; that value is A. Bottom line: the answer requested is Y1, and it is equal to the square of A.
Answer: 1.04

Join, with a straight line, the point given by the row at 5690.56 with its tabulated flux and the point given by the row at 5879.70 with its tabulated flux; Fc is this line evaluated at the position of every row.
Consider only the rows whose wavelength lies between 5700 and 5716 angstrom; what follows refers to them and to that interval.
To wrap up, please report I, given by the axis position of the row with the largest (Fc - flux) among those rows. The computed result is 5711.56 angstrom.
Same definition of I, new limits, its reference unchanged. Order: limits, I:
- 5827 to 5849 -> 5841.91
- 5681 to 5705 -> 5703.68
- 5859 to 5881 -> 5860.77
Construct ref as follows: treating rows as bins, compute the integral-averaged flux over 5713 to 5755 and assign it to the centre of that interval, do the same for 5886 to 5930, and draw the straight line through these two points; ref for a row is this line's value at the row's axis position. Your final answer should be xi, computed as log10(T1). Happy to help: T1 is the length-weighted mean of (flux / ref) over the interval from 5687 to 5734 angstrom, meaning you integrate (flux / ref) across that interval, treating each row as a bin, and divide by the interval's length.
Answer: -0.02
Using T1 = 0.96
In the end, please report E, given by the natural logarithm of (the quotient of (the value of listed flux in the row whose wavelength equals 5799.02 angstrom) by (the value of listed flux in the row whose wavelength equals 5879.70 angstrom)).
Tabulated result -0.02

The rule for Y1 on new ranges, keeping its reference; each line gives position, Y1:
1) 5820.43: 1.01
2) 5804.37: 0.94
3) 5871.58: 0.90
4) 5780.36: 1.01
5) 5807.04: 0.98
